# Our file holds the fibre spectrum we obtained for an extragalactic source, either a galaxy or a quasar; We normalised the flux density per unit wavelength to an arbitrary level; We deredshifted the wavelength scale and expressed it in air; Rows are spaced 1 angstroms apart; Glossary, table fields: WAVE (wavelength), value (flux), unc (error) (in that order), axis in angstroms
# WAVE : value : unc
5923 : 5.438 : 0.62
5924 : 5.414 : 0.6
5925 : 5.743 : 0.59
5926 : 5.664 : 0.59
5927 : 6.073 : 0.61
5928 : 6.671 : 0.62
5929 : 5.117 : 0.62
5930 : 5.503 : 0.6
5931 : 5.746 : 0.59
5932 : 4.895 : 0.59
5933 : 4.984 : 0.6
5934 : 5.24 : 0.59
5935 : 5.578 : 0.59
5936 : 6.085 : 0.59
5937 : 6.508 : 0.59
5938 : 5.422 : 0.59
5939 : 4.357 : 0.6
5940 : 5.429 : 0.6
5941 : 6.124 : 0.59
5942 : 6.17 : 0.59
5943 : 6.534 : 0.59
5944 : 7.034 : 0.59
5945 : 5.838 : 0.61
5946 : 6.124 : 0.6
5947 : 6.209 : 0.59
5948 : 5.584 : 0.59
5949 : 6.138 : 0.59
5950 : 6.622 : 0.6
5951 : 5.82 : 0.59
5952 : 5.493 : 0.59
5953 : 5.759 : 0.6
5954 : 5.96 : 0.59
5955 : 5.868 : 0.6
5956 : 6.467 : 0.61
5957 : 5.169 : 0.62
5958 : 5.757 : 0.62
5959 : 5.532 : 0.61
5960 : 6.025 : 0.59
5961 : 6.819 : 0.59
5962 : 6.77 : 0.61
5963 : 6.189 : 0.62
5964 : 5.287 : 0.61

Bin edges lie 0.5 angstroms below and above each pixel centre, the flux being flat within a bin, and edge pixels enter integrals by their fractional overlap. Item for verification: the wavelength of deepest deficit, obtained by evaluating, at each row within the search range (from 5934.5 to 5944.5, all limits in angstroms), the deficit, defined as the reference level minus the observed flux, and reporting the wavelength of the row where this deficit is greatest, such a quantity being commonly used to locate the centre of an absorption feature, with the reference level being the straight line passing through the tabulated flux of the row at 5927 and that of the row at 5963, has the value 5939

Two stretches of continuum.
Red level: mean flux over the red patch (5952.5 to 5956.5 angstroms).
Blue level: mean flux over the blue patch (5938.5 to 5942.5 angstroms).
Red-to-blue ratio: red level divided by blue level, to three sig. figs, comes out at 1.09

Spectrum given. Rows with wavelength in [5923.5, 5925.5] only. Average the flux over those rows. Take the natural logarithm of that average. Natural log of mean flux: 1.719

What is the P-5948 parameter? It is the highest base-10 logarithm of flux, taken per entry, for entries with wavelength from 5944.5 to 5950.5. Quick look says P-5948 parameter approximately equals 0.821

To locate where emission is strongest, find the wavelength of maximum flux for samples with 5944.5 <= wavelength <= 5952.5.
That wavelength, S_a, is 5950 angstroms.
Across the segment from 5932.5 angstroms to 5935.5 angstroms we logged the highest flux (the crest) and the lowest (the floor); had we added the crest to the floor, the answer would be 10.6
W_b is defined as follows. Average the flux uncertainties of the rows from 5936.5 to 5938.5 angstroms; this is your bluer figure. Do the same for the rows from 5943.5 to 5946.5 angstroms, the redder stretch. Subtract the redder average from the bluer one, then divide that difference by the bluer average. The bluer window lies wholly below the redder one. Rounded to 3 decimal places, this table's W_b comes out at -0.017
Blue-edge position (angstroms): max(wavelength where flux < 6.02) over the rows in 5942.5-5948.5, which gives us 5948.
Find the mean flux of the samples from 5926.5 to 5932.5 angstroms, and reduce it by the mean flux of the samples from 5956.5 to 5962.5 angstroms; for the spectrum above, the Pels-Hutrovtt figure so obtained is -0.3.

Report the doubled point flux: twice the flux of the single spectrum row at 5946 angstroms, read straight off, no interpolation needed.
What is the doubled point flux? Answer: 12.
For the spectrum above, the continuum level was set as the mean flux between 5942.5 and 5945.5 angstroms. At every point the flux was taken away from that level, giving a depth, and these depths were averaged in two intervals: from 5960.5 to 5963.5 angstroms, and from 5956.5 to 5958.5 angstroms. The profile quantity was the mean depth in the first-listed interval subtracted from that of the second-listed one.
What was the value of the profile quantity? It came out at 1.1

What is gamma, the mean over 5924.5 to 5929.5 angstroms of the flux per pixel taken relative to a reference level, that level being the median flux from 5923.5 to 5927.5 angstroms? 1.03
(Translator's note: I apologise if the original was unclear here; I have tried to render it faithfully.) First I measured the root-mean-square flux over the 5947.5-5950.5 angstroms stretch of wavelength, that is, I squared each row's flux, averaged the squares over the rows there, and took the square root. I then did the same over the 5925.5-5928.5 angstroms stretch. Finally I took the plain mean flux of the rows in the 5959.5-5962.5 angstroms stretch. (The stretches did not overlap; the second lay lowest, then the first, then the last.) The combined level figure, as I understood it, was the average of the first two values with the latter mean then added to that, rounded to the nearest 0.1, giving 12.7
